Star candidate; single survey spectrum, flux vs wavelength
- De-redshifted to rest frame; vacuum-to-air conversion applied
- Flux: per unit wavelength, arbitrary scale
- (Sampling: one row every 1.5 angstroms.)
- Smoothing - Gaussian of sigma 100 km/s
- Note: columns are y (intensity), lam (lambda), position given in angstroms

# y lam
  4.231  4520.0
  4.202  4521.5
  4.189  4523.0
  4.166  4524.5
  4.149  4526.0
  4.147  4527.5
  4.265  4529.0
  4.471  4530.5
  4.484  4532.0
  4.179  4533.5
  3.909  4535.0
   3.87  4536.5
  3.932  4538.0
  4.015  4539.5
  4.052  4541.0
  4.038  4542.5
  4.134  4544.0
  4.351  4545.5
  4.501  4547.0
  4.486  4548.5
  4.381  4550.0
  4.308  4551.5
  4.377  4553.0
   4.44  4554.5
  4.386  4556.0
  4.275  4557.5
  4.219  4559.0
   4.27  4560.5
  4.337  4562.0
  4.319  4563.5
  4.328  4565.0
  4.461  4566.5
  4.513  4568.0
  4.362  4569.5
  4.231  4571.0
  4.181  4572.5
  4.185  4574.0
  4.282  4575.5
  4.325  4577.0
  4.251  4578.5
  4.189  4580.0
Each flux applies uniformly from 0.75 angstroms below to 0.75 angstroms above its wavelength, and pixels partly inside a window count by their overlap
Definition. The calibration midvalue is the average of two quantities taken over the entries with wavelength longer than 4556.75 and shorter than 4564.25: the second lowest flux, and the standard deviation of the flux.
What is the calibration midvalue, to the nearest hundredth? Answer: 2.16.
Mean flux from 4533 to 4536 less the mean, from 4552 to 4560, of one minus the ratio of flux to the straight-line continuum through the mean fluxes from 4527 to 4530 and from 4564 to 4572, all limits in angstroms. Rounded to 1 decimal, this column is 4.0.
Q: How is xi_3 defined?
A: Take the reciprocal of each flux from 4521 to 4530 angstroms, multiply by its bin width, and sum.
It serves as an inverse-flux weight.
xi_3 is 2.15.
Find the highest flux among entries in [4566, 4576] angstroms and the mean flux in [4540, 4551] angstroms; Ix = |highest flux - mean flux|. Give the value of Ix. 0.24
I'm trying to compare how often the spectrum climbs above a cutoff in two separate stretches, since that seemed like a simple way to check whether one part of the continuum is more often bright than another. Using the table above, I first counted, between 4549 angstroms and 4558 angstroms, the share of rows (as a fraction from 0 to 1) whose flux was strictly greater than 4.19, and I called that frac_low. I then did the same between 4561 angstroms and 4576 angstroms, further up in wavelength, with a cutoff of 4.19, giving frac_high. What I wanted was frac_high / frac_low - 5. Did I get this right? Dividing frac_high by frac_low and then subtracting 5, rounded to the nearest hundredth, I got -4.20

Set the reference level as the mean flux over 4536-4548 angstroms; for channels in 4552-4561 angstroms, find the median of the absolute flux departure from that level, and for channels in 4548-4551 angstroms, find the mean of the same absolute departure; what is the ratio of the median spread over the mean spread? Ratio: 0.7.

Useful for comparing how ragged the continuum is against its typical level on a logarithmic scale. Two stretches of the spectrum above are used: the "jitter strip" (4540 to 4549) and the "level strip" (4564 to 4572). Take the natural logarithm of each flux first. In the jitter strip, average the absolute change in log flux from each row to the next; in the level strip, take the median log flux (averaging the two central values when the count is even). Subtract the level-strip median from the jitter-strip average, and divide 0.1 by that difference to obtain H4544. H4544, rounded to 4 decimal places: -0.0690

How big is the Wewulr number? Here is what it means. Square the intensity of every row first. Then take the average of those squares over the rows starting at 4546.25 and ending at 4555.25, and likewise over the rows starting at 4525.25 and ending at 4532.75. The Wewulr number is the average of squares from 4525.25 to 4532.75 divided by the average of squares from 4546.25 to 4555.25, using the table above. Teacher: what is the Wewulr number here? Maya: 0.95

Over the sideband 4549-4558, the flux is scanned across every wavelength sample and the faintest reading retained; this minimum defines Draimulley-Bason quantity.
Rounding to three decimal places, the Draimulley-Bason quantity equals 4.275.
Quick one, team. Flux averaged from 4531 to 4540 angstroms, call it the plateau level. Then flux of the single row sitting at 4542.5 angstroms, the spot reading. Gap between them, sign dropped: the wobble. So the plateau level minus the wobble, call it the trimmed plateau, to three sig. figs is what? 4.04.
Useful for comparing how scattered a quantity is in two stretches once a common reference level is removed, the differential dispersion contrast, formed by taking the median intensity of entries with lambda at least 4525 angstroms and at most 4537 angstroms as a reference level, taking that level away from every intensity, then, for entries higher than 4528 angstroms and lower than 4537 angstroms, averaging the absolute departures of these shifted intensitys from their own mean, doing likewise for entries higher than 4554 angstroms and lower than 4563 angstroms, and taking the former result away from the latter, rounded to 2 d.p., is -0.14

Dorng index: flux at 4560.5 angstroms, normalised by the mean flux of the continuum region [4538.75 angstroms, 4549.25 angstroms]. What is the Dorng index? 1.01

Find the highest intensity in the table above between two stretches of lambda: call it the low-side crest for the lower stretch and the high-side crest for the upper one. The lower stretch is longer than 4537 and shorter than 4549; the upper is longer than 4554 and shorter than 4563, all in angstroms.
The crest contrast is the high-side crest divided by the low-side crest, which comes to 0.986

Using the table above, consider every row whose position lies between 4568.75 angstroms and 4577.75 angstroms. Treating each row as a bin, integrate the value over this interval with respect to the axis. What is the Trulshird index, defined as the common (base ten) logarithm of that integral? 1.58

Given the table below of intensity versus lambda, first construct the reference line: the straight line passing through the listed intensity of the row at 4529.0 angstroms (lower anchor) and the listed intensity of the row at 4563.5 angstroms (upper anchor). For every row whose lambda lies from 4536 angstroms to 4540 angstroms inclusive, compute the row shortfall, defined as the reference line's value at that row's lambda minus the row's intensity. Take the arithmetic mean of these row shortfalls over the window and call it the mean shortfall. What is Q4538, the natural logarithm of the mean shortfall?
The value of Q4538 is -1.08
